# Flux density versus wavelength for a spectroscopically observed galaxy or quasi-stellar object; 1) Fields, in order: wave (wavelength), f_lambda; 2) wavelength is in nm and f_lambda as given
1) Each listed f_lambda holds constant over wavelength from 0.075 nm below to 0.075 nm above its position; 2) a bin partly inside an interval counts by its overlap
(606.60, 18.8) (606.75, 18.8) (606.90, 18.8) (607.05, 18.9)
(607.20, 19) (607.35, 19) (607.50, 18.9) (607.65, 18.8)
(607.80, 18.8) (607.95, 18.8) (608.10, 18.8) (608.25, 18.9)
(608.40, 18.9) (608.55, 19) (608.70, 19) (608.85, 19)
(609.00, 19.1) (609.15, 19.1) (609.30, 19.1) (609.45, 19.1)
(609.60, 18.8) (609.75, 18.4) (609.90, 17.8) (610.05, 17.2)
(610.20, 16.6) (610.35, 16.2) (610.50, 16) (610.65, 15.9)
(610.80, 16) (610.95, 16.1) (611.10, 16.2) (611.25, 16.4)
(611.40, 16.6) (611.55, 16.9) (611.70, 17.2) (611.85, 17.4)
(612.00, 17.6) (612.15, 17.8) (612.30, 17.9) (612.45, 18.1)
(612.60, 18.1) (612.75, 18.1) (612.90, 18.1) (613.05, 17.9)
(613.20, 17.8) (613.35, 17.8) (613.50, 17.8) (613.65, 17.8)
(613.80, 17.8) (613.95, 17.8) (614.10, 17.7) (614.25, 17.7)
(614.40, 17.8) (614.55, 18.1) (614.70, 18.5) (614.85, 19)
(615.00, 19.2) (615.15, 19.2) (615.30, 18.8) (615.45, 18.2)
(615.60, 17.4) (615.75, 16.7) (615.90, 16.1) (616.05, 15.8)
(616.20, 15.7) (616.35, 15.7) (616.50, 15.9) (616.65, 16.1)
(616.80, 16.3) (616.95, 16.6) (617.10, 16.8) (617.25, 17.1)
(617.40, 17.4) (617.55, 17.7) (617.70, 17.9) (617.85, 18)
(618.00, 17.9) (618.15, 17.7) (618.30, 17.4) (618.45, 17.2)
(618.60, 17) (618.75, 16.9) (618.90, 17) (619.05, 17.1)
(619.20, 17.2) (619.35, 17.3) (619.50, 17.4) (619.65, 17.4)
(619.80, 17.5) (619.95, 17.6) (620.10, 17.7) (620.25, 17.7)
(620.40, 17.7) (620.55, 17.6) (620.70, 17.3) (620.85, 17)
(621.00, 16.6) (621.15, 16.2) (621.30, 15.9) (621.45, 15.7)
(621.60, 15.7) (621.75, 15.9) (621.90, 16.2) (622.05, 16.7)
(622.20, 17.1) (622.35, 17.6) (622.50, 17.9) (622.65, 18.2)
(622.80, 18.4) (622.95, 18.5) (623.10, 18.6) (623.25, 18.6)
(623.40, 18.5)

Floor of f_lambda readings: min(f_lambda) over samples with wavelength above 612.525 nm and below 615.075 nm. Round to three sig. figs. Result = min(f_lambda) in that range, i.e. 17.7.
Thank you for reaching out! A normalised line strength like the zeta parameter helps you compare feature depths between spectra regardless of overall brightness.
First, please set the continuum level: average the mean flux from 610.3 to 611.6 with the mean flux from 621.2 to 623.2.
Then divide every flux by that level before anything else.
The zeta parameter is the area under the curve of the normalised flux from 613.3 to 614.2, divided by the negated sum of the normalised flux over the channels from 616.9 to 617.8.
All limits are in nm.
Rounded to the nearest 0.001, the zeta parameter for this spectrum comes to -0.155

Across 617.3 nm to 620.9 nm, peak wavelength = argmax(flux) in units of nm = 617.85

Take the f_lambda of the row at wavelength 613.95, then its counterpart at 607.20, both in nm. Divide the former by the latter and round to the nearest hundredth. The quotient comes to 0.94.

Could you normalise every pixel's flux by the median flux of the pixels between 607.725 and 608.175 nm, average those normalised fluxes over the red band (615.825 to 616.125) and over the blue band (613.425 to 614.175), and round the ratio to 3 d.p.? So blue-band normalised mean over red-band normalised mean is 1.115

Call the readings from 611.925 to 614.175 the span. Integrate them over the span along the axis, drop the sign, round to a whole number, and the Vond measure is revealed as 40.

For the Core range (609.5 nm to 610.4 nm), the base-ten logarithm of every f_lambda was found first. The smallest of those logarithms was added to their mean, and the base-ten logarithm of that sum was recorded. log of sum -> 0.390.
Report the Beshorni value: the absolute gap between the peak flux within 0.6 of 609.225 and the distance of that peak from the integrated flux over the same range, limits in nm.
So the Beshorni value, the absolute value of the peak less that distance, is 15.5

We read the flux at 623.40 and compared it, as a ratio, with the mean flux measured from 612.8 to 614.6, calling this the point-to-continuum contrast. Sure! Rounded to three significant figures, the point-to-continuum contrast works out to 1.04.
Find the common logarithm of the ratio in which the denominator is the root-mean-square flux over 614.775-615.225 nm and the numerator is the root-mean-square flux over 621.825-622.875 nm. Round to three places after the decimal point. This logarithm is -0.040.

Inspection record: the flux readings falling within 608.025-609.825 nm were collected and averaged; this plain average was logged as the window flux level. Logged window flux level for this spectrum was 18.9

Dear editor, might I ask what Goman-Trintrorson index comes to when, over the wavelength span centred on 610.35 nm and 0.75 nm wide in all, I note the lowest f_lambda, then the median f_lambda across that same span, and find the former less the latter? -0.30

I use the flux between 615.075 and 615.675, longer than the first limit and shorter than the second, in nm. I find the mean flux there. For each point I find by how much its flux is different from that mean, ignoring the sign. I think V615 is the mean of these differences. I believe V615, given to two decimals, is 0.60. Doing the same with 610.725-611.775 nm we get 0.36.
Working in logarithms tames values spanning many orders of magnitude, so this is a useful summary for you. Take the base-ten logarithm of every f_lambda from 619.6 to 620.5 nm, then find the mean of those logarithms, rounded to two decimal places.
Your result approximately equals 1.25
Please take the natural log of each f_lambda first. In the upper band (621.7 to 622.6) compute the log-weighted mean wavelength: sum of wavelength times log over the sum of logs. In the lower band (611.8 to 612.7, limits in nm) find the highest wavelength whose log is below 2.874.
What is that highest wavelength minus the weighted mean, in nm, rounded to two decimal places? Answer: -10.13 nm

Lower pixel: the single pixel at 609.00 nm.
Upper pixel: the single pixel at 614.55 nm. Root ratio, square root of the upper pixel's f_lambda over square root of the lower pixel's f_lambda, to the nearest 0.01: 0.97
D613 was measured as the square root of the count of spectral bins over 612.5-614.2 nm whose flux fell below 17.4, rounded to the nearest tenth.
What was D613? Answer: 0.0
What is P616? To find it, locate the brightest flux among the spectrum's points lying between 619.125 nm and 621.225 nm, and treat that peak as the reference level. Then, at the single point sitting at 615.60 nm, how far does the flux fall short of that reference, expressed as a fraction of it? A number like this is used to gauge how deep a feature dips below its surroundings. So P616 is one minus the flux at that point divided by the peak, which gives 0.02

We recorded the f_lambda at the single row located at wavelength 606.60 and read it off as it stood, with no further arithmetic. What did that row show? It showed 18.8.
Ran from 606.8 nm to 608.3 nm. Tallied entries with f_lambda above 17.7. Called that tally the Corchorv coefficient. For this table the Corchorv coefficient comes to 10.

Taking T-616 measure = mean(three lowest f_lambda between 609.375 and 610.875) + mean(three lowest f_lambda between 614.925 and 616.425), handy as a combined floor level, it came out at 31.7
